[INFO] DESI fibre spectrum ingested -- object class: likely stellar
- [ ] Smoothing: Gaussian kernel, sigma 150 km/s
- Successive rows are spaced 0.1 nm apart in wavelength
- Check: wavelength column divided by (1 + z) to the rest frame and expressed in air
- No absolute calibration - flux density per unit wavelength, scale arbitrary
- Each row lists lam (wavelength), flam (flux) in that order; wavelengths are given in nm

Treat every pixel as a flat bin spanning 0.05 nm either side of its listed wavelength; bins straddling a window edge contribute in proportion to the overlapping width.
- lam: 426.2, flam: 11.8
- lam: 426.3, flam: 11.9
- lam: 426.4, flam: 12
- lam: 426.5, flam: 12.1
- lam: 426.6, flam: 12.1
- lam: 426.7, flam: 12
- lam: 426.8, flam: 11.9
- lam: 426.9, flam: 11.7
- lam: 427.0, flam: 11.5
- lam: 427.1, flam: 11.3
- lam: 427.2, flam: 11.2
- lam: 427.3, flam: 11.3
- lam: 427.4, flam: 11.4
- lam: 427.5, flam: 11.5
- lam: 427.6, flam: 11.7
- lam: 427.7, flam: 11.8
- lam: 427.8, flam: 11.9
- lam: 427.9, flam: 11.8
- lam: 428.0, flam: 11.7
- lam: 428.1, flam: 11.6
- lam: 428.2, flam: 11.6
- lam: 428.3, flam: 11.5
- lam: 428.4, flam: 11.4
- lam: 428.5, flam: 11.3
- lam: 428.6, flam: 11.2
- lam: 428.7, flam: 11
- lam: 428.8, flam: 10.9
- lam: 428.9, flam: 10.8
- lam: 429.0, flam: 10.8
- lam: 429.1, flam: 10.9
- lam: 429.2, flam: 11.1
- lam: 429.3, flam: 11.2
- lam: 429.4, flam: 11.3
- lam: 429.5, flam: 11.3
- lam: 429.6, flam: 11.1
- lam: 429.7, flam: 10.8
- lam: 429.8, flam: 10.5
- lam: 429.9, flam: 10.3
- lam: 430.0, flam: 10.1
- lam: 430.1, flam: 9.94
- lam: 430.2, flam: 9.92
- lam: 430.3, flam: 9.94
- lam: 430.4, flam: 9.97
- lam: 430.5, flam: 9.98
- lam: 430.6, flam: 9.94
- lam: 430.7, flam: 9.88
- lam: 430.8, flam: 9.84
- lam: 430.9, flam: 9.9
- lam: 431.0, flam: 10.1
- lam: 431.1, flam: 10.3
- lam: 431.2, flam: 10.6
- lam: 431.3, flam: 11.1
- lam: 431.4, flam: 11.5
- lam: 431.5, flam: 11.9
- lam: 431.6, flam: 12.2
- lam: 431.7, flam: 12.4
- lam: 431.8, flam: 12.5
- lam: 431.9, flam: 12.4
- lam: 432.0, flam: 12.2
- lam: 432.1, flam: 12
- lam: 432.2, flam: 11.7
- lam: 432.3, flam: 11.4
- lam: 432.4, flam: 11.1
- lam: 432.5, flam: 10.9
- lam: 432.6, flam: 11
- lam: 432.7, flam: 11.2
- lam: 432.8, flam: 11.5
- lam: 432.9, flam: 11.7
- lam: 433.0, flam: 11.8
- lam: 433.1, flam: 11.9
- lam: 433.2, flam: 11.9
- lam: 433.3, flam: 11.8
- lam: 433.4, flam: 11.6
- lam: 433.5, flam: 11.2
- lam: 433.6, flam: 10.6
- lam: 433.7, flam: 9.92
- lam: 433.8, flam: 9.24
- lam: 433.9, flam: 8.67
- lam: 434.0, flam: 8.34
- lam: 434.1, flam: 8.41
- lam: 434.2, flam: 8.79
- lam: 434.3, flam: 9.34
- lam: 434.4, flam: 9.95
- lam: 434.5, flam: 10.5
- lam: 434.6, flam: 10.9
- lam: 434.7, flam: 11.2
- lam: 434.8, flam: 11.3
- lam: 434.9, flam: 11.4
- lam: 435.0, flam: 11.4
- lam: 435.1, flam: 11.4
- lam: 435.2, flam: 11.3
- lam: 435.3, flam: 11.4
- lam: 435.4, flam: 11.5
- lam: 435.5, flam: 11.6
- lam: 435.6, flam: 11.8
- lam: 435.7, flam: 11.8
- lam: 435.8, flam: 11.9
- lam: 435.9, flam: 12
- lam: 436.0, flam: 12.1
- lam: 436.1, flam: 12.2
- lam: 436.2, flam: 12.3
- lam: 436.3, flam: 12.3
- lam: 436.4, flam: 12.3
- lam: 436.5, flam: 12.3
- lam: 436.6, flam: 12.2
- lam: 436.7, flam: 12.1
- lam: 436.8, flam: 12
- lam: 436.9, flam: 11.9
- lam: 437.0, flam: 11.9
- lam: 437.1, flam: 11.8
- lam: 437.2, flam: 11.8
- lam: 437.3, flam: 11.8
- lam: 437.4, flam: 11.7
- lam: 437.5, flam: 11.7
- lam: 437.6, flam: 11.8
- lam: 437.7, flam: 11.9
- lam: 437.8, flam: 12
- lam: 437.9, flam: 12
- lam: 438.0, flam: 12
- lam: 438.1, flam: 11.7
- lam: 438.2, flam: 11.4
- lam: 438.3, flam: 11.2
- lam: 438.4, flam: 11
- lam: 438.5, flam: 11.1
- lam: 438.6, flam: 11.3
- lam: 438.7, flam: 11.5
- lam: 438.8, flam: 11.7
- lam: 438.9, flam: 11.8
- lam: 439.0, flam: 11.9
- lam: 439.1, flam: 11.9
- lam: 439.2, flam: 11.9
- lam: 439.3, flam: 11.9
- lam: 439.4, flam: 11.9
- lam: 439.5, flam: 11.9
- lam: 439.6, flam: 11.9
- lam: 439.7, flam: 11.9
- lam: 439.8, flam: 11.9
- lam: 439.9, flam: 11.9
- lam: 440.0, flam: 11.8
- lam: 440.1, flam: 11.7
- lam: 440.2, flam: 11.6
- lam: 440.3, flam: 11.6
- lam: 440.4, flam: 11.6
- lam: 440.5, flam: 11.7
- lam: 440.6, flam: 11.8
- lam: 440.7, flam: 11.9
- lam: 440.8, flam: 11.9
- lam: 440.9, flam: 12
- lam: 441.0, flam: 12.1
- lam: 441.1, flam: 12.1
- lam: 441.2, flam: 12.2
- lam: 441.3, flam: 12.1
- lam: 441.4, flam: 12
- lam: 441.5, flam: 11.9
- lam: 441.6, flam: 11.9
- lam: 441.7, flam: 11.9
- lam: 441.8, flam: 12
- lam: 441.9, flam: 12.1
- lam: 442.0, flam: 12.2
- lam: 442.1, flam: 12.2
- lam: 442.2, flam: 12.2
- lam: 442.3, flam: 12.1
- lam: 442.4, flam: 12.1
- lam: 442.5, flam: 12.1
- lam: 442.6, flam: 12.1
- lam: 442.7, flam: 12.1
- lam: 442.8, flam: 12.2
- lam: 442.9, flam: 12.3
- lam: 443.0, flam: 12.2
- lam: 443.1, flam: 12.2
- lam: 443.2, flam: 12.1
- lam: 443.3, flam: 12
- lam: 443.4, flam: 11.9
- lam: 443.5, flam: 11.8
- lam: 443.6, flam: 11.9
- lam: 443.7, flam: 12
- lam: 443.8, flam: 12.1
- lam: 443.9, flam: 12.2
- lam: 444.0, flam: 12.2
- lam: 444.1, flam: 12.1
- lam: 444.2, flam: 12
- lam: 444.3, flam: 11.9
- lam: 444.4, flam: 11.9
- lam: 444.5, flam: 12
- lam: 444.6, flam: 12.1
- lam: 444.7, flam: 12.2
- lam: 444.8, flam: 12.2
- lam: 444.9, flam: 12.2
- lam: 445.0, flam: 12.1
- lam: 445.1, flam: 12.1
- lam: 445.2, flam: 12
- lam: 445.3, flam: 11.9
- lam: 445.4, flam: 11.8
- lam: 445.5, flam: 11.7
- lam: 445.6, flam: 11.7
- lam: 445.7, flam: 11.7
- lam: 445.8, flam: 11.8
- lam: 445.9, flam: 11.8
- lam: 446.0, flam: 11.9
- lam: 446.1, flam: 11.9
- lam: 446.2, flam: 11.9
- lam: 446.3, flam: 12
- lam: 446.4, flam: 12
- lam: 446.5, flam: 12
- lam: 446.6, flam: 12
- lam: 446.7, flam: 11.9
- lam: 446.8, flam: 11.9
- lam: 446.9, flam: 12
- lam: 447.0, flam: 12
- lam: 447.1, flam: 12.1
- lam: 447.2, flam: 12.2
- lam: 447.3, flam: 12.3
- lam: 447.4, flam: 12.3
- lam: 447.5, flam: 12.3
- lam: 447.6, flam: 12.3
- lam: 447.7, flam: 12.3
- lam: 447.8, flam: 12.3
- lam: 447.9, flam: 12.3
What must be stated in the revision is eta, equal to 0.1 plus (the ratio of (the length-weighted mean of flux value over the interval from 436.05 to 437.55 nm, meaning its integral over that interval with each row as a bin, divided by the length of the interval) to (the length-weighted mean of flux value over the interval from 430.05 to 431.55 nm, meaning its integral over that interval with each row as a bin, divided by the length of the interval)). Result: 1.26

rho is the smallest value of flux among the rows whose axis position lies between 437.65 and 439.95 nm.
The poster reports 11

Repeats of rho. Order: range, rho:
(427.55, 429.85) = 10.5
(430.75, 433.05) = 9.84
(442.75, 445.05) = 11.8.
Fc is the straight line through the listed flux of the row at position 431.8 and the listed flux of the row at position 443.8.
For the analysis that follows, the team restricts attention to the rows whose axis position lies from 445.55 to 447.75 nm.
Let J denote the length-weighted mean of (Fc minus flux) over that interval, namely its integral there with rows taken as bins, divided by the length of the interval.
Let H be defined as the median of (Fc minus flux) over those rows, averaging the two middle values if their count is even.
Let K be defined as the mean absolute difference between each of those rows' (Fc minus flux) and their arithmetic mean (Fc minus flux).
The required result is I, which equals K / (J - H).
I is -8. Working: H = 0.0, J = 0.0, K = 0.17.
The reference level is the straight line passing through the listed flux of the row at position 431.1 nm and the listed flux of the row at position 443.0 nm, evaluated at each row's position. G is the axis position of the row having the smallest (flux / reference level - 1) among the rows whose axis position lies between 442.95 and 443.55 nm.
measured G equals 443.5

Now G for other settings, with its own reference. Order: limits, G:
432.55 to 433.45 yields 432.6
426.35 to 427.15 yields 427.1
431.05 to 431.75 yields 431.1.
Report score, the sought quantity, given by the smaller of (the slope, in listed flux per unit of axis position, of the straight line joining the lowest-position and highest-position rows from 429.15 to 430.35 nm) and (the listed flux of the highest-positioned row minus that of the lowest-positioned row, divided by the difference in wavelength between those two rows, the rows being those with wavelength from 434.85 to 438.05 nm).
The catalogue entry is -1.05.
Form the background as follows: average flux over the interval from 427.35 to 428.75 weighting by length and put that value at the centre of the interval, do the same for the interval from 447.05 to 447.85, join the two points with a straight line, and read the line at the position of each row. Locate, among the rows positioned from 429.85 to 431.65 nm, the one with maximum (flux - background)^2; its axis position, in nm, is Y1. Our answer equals 430.8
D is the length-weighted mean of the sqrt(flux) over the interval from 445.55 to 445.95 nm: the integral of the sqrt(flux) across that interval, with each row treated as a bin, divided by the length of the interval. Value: 3.43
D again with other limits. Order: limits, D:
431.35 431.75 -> 3.46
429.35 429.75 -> 3.34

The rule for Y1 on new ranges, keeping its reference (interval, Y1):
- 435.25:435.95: 435.3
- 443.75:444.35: 444.3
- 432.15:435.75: 434.0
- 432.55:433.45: 432.6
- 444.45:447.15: 445.7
